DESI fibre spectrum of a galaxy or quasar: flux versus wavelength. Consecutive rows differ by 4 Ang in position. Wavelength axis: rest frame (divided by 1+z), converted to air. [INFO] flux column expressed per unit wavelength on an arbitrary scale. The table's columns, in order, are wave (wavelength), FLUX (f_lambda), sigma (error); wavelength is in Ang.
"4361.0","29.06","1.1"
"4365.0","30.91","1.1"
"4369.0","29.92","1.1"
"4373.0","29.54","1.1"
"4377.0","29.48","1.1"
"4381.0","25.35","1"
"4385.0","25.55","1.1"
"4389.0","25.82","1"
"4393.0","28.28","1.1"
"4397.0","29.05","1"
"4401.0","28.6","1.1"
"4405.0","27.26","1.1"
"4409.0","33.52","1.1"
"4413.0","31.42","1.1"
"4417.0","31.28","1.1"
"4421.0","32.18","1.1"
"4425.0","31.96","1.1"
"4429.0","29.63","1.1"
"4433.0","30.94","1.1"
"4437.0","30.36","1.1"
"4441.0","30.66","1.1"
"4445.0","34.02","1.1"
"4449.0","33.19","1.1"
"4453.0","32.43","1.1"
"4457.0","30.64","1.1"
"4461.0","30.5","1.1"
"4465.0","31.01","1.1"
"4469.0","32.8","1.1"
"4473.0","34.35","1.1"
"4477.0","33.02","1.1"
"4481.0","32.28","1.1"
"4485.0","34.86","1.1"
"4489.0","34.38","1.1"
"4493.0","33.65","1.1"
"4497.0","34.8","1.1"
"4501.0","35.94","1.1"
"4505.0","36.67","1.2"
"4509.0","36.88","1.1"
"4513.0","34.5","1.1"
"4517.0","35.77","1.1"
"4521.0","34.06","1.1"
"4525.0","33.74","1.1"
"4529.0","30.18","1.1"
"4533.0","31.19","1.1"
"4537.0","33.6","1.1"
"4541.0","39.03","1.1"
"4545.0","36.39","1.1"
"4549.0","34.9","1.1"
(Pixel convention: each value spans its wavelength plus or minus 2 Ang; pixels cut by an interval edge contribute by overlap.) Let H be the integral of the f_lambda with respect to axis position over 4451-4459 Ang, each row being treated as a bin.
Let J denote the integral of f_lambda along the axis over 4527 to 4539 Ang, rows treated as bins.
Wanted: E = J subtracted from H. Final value -128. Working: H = 252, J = 380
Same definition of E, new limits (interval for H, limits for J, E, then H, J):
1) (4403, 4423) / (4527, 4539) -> 243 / 623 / 380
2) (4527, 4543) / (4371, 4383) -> 199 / 536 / 337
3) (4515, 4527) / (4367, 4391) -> -248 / 414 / 663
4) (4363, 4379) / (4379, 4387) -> 276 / 479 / 204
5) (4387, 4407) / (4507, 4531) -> -264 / 556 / 821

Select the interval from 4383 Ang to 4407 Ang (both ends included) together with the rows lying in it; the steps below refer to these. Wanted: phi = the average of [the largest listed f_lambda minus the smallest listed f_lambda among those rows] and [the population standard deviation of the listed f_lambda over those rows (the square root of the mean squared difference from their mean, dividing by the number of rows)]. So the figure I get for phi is 2.4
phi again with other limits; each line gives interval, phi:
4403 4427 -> 4.1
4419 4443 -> 1.7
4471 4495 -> 1.7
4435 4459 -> 2.5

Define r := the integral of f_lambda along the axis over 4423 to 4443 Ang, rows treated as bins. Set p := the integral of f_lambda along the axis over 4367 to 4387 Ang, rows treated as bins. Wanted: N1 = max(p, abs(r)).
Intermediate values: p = 559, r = 614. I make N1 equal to 614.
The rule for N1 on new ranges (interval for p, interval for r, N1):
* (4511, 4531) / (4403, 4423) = 673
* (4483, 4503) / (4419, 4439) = 695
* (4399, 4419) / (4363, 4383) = 608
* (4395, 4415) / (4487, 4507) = 702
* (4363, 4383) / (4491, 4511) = 712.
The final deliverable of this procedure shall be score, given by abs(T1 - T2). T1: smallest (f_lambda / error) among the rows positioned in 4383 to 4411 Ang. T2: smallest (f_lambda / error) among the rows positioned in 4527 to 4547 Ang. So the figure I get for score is 4.2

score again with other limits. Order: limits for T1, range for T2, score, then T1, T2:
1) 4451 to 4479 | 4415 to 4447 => 0.8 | 27.7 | 26.9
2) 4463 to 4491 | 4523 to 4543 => 0.8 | 28.2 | 27.4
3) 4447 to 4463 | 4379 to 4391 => 4.5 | 27.7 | 23.2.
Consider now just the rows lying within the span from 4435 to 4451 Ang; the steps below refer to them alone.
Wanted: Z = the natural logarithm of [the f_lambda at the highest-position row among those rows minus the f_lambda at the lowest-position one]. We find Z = 1.0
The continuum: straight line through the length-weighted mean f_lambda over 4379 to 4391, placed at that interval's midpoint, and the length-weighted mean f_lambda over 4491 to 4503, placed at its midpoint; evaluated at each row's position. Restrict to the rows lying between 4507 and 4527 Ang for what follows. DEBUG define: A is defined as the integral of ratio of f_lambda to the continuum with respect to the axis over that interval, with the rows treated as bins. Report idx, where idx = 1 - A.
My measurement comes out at -18.2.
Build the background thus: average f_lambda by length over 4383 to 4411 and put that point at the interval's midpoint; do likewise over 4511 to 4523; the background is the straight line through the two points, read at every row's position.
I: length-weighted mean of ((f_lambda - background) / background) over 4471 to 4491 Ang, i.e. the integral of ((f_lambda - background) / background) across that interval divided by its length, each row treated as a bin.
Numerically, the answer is 0.029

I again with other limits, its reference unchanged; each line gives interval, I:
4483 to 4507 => 0.043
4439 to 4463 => 0.023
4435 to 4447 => 0.033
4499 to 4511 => 0.069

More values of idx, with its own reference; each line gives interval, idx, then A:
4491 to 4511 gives -19.3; 20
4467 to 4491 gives -23.2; 24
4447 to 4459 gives -11.4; 12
